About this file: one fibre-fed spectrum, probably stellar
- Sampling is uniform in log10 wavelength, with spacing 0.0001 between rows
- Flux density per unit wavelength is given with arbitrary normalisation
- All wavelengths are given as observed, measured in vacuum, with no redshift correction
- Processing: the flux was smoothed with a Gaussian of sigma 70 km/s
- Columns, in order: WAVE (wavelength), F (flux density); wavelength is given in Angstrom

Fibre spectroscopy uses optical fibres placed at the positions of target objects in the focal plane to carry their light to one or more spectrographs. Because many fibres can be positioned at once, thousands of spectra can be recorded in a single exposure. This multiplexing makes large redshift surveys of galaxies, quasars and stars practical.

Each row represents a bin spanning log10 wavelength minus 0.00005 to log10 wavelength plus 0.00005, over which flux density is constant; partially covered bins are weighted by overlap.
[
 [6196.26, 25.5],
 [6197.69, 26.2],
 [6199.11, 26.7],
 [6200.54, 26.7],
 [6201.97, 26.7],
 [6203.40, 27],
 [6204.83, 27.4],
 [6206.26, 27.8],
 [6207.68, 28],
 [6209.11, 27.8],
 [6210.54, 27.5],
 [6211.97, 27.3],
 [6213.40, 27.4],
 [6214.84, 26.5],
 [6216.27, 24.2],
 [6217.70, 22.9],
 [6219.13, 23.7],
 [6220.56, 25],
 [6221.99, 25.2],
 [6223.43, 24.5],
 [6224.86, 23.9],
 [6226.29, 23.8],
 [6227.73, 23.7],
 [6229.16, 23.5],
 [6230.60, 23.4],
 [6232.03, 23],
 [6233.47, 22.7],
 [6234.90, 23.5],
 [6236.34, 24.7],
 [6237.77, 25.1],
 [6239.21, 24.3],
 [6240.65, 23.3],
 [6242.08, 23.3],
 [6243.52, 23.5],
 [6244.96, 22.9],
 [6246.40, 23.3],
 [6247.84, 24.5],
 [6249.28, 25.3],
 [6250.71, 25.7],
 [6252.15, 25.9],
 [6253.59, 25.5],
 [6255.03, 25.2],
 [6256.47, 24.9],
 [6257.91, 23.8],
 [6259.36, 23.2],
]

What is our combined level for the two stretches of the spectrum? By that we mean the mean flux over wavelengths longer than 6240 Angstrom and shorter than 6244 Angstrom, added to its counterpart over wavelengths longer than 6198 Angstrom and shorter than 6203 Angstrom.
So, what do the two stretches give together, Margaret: 50.1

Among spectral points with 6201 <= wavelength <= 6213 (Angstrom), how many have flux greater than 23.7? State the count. 8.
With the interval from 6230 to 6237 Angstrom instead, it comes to 1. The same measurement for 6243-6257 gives 7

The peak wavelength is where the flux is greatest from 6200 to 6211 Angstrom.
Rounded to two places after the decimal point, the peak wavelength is 6207.68 Angstrom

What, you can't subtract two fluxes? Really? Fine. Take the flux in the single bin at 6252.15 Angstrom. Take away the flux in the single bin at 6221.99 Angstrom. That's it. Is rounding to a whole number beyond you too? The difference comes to 1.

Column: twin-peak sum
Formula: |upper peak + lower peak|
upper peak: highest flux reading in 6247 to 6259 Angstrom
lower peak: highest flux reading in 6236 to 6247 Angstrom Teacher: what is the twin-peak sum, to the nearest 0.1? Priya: 51.0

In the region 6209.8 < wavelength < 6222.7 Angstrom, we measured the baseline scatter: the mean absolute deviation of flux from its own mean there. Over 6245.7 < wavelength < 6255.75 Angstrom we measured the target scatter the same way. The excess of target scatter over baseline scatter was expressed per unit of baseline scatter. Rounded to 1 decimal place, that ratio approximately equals -0.5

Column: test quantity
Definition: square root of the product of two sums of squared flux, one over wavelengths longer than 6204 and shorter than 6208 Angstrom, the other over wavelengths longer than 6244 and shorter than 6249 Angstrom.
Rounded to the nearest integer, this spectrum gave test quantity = 1962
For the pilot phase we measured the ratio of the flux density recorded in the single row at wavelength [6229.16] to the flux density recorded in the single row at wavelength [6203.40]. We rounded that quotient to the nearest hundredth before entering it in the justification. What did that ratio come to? 0.87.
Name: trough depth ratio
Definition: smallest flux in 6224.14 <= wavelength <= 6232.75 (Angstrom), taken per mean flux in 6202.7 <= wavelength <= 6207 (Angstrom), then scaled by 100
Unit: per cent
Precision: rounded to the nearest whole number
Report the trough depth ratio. 84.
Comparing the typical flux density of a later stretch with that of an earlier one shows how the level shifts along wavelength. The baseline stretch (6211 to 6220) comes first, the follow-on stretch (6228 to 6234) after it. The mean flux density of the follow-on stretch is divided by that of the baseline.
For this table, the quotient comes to 0.91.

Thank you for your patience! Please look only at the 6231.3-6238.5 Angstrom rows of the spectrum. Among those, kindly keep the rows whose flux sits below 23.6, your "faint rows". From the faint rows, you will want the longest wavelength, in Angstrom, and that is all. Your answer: 6234.90 Angstrom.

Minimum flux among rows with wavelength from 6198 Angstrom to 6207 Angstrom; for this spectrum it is 26.7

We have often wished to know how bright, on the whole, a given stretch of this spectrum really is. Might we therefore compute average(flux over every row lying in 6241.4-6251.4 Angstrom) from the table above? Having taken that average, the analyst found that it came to 24.1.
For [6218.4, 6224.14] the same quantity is 24.6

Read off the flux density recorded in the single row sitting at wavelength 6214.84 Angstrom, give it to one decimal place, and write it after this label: 26.5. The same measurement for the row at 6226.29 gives 23.8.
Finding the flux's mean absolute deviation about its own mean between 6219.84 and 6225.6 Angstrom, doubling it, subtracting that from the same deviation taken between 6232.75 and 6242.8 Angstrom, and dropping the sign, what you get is 0.17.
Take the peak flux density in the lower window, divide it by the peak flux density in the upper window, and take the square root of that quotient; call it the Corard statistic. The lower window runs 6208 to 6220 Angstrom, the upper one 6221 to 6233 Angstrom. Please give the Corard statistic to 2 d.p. 1.05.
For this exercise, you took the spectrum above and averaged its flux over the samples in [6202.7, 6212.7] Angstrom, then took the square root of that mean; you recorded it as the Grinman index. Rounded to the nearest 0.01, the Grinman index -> 5.25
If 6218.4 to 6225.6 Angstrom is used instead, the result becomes 4.95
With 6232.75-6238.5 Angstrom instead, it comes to 4.90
